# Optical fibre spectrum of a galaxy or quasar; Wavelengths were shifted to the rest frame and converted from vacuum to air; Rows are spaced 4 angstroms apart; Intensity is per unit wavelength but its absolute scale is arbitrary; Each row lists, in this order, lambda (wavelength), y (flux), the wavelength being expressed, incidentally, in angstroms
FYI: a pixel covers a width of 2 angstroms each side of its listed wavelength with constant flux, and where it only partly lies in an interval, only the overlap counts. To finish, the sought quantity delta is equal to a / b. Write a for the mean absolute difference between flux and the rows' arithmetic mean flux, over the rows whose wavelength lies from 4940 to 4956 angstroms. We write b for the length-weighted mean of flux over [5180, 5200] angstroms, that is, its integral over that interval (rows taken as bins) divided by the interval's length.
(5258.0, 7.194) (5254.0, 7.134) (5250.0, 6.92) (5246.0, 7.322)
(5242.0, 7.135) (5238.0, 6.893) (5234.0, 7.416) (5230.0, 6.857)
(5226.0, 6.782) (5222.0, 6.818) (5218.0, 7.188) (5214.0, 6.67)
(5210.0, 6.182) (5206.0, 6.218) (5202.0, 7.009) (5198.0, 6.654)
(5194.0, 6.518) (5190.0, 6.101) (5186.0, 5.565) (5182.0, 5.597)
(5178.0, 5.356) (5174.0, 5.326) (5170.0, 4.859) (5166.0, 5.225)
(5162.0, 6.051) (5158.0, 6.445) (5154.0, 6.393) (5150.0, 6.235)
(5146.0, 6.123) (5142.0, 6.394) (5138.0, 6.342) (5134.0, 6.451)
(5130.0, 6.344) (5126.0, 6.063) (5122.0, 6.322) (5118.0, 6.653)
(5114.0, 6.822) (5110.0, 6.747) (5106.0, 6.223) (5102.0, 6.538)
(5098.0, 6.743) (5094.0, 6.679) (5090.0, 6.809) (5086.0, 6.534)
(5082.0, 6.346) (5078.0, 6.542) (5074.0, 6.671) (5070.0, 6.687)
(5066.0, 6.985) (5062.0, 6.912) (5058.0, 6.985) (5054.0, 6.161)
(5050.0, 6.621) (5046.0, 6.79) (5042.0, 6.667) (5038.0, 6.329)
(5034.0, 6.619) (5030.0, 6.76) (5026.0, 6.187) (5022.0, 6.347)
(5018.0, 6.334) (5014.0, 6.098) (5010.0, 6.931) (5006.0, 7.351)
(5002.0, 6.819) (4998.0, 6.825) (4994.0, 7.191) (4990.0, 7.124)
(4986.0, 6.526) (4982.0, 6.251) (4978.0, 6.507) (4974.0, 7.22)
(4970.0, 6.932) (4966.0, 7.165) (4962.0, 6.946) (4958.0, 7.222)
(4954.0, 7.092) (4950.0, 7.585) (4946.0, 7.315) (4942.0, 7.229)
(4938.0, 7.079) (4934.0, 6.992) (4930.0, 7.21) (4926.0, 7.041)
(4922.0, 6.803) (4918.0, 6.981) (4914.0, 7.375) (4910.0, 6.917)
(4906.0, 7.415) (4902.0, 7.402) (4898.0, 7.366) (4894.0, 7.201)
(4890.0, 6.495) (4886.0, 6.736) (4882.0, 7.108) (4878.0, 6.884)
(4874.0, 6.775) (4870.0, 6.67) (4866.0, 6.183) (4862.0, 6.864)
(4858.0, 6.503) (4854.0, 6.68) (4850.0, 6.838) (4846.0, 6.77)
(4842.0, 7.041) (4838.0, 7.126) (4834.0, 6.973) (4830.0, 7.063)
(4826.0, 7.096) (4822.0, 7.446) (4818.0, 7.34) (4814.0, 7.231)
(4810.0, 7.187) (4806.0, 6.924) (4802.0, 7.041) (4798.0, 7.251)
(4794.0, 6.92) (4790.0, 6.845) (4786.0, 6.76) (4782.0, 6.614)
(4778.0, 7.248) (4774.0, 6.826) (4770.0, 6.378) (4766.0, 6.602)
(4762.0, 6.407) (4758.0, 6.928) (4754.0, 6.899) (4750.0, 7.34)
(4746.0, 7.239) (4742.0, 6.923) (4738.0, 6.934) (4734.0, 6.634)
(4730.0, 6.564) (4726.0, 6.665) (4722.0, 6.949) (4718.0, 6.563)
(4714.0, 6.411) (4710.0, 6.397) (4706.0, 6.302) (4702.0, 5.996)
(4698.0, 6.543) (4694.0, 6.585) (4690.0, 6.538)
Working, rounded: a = 0.14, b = 6.09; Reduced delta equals 0.024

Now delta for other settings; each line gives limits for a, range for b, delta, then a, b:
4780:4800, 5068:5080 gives 0.025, 0.17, 6.63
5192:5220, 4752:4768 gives 0.042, 0.28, 6.71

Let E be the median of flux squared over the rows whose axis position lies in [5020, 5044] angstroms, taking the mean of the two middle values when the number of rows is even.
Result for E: 42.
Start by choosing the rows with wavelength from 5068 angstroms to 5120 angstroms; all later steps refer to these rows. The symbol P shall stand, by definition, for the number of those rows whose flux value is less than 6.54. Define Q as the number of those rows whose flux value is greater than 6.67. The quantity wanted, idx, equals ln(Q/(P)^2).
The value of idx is -1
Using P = 4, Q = 7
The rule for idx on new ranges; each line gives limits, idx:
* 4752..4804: 1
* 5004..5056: -2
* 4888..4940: 2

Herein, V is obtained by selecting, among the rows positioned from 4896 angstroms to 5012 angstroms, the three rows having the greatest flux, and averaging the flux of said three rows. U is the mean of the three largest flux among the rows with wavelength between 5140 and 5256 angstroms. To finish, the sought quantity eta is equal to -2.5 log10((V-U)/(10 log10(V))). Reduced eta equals 4.35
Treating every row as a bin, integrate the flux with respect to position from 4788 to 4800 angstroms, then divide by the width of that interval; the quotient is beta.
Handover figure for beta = 7.01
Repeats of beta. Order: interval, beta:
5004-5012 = 7.14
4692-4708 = 6.36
